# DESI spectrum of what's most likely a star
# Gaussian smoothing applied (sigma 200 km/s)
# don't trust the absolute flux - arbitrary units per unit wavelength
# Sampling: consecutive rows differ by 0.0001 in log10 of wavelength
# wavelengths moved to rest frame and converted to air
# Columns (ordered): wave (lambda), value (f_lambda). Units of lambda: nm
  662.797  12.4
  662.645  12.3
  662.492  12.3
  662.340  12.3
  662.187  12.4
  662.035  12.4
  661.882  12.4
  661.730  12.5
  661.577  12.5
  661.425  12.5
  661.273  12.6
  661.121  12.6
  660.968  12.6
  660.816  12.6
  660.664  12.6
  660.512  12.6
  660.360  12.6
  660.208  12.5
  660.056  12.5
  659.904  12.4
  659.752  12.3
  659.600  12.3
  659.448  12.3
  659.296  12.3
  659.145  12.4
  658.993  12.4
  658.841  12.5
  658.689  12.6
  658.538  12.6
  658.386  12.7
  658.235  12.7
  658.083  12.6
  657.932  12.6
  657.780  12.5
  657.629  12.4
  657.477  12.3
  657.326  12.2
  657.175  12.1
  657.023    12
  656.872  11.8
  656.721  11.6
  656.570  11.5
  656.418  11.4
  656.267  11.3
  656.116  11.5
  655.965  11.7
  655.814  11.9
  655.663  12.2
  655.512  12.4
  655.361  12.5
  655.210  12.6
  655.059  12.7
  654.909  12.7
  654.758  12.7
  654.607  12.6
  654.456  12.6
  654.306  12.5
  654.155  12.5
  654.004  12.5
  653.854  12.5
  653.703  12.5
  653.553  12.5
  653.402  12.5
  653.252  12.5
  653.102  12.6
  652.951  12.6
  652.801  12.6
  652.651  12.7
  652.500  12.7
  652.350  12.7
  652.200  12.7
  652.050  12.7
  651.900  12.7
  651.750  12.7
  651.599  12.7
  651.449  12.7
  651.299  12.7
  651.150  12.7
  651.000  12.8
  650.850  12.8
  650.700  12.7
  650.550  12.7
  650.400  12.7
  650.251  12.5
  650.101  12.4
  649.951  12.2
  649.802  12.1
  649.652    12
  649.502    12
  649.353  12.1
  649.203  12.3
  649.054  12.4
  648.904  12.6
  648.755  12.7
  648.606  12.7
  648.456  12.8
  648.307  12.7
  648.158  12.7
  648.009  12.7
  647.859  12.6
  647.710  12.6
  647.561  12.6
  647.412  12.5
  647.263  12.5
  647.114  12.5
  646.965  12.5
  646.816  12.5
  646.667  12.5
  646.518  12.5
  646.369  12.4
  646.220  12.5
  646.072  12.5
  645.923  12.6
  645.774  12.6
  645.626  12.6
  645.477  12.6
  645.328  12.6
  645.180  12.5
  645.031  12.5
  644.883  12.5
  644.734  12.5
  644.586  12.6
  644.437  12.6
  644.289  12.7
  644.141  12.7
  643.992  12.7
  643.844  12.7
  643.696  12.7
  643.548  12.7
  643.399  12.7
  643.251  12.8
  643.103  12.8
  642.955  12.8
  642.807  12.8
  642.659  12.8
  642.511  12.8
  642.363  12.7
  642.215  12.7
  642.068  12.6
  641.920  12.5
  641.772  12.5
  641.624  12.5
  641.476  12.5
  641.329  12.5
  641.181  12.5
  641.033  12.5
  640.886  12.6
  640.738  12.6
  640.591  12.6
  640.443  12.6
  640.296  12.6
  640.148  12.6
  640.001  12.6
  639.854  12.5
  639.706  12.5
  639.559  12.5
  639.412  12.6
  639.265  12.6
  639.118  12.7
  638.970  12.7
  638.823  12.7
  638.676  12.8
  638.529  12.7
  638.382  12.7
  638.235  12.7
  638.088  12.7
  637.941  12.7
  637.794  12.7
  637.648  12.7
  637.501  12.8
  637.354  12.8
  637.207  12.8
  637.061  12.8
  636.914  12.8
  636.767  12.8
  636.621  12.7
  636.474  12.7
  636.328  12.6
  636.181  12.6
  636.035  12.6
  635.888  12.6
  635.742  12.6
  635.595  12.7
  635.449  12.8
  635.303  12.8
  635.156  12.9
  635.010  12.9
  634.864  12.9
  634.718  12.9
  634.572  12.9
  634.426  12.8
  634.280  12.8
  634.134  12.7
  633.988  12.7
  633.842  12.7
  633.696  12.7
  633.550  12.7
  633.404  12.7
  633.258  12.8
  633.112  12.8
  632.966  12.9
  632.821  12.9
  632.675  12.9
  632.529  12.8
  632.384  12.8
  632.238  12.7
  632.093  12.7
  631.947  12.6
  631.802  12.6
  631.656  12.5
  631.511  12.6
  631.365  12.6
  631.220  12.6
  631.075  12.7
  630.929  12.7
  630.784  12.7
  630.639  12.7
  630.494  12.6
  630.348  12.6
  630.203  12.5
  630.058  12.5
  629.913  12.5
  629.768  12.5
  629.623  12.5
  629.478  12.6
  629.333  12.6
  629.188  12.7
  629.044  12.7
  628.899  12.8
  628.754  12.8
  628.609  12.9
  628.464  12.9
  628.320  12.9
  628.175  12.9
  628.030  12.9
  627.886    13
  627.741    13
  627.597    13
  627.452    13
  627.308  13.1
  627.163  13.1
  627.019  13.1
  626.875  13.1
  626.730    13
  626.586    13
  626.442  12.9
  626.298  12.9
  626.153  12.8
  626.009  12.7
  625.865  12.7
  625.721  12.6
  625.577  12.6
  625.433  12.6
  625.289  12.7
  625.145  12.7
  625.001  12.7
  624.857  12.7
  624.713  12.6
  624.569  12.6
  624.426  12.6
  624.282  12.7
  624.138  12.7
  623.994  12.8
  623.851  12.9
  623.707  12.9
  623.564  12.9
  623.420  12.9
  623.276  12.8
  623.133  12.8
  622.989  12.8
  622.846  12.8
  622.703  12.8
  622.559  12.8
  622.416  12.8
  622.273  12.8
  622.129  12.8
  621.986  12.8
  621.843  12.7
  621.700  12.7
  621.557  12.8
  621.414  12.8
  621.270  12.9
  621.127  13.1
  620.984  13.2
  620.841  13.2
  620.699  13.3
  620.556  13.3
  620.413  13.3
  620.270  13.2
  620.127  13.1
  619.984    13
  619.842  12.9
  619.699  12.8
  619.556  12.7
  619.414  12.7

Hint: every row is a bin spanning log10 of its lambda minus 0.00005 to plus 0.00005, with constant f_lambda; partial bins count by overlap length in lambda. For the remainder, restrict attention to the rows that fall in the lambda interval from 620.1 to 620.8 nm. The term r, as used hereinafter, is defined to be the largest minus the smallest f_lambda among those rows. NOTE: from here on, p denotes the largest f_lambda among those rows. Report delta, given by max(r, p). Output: 13.3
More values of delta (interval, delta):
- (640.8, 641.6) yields 12.6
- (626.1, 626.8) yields 13.0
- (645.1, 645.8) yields 12.6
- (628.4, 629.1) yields 12.9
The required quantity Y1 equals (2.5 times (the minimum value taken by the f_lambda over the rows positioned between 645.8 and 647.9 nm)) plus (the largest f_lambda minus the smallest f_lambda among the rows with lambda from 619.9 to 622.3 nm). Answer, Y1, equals 31.6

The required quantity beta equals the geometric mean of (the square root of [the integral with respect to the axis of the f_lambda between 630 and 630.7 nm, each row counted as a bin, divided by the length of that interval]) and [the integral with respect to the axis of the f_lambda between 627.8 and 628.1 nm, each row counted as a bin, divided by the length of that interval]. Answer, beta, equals 6.78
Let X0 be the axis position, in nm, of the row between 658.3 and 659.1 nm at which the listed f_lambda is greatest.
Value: 658.386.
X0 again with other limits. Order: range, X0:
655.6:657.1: 655.663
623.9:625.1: 623.994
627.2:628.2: 627.308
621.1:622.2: 621.127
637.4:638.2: 637.501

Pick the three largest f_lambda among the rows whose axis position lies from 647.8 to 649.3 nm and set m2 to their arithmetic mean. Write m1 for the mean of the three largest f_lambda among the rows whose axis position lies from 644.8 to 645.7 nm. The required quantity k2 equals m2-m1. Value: 0.133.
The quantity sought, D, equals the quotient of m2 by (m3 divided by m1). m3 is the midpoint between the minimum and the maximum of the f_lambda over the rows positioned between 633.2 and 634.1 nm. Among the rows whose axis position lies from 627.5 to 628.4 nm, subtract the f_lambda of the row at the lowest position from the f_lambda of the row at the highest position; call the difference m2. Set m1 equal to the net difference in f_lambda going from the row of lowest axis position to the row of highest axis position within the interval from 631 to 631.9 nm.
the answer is 0.001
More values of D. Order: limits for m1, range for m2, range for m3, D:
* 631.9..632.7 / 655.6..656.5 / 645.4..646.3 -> -0.019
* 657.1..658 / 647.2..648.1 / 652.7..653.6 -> 0.008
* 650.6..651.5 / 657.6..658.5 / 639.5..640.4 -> 0.000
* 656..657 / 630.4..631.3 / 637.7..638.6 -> 0.000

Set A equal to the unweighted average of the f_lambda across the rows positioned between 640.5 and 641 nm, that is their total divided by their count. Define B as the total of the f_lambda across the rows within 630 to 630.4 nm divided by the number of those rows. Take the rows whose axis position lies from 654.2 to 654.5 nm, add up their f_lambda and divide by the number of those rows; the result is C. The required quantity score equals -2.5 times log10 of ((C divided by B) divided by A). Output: 2.75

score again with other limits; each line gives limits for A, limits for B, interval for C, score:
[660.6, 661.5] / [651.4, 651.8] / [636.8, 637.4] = 2.74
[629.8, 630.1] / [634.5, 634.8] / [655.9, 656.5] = 2.87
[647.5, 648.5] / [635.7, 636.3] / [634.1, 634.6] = 2.74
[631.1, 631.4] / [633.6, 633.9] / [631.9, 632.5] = 2.75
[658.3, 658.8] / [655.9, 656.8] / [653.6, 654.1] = 2.66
